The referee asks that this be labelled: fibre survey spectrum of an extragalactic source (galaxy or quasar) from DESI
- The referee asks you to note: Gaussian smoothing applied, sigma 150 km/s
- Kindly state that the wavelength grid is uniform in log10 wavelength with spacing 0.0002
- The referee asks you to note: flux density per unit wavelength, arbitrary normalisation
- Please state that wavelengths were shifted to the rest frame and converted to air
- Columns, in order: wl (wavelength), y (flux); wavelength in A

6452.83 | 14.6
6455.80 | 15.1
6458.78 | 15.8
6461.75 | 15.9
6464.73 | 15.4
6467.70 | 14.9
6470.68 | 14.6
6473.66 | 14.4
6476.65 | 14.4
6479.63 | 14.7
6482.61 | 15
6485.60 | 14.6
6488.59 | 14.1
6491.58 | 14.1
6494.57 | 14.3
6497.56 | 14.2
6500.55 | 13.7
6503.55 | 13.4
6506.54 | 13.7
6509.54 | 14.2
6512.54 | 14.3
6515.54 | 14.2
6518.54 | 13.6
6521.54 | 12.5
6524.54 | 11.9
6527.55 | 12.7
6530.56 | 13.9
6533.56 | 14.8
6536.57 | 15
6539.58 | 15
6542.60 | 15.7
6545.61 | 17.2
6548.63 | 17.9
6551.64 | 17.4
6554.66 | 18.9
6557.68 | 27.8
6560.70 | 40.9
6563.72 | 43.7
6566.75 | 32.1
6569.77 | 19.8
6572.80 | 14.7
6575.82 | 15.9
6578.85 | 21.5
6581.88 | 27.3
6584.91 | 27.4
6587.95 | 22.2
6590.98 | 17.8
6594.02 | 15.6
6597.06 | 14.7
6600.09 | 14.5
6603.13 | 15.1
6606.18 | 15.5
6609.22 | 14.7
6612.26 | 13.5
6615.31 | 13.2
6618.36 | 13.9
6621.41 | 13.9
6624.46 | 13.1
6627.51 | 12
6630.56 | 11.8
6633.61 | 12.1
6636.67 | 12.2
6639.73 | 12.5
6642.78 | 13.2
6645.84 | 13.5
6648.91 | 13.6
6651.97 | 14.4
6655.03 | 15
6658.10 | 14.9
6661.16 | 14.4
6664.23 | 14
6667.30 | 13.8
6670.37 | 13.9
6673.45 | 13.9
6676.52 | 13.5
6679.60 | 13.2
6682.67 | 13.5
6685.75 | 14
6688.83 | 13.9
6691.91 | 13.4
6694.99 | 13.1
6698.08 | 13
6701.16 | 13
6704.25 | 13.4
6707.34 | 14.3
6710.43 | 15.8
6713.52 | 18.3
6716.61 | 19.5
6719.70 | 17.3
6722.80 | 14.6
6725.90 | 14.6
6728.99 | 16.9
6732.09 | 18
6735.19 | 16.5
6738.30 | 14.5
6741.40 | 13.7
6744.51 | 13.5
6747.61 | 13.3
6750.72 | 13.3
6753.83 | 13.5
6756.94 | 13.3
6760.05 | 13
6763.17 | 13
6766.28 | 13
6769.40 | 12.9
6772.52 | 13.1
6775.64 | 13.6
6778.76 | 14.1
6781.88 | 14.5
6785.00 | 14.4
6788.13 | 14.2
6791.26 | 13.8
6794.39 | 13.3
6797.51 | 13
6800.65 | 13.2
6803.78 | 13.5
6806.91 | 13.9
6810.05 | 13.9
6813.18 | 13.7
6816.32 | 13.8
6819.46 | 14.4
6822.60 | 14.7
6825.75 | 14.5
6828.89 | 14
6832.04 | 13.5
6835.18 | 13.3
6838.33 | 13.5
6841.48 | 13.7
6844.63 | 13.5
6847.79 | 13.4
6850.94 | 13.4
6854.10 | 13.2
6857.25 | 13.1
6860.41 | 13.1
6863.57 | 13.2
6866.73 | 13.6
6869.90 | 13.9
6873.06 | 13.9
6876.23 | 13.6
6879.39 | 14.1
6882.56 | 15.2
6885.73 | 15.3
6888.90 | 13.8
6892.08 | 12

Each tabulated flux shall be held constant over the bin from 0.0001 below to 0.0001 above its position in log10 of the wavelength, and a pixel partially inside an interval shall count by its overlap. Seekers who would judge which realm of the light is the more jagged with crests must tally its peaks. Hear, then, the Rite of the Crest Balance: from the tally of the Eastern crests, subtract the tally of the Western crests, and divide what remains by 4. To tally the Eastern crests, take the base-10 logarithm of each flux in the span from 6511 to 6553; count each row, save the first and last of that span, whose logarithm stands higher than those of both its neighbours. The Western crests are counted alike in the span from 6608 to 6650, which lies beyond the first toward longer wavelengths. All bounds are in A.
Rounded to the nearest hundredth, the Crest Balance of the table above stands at 0.25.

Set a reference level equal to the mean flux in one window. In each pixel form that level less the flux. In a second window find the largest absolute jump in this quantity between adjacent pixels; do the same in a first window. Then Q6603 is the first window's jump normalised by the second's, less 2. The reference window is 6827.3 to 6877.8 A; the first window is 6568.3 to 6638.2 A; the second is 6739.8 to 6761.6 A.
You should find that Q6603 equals 17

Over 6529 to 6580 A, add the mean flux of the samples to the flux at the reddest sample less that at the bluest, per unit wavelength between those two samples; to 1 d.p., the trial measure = 21.5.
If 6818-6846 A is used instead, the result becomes 13.9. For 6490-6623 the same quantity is 17.7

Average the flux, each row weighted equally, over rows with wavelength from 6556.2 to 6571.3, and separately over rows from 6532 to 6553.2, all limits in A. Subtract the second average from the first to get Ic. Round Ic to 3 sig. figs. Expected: 16.7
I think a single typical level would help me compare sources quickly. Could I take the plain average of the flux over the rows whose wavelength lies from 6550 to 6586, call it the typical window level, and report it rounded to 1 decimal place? 25.6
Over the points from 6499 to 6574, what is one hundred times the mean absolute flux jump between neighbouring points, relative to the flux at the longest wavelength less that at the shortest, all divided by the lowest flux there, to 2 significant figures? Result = 23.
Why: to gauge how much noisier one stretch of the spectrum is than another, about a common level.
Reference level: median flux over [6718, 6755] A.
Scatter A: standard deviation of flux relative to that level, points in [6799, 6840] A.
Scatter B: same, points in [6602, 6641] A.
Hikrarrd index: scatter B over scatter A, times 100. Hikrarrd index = 264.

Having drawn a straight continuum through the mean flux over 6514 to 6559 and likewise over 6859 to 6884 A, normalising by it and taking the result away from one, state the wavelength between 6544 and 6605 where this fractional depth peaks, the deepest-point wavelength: 6600.09 A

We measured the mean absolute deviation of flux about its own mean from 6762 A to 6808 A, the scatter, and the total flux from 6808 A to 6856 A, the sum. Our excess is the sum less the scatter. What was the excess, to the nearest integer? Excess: 206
